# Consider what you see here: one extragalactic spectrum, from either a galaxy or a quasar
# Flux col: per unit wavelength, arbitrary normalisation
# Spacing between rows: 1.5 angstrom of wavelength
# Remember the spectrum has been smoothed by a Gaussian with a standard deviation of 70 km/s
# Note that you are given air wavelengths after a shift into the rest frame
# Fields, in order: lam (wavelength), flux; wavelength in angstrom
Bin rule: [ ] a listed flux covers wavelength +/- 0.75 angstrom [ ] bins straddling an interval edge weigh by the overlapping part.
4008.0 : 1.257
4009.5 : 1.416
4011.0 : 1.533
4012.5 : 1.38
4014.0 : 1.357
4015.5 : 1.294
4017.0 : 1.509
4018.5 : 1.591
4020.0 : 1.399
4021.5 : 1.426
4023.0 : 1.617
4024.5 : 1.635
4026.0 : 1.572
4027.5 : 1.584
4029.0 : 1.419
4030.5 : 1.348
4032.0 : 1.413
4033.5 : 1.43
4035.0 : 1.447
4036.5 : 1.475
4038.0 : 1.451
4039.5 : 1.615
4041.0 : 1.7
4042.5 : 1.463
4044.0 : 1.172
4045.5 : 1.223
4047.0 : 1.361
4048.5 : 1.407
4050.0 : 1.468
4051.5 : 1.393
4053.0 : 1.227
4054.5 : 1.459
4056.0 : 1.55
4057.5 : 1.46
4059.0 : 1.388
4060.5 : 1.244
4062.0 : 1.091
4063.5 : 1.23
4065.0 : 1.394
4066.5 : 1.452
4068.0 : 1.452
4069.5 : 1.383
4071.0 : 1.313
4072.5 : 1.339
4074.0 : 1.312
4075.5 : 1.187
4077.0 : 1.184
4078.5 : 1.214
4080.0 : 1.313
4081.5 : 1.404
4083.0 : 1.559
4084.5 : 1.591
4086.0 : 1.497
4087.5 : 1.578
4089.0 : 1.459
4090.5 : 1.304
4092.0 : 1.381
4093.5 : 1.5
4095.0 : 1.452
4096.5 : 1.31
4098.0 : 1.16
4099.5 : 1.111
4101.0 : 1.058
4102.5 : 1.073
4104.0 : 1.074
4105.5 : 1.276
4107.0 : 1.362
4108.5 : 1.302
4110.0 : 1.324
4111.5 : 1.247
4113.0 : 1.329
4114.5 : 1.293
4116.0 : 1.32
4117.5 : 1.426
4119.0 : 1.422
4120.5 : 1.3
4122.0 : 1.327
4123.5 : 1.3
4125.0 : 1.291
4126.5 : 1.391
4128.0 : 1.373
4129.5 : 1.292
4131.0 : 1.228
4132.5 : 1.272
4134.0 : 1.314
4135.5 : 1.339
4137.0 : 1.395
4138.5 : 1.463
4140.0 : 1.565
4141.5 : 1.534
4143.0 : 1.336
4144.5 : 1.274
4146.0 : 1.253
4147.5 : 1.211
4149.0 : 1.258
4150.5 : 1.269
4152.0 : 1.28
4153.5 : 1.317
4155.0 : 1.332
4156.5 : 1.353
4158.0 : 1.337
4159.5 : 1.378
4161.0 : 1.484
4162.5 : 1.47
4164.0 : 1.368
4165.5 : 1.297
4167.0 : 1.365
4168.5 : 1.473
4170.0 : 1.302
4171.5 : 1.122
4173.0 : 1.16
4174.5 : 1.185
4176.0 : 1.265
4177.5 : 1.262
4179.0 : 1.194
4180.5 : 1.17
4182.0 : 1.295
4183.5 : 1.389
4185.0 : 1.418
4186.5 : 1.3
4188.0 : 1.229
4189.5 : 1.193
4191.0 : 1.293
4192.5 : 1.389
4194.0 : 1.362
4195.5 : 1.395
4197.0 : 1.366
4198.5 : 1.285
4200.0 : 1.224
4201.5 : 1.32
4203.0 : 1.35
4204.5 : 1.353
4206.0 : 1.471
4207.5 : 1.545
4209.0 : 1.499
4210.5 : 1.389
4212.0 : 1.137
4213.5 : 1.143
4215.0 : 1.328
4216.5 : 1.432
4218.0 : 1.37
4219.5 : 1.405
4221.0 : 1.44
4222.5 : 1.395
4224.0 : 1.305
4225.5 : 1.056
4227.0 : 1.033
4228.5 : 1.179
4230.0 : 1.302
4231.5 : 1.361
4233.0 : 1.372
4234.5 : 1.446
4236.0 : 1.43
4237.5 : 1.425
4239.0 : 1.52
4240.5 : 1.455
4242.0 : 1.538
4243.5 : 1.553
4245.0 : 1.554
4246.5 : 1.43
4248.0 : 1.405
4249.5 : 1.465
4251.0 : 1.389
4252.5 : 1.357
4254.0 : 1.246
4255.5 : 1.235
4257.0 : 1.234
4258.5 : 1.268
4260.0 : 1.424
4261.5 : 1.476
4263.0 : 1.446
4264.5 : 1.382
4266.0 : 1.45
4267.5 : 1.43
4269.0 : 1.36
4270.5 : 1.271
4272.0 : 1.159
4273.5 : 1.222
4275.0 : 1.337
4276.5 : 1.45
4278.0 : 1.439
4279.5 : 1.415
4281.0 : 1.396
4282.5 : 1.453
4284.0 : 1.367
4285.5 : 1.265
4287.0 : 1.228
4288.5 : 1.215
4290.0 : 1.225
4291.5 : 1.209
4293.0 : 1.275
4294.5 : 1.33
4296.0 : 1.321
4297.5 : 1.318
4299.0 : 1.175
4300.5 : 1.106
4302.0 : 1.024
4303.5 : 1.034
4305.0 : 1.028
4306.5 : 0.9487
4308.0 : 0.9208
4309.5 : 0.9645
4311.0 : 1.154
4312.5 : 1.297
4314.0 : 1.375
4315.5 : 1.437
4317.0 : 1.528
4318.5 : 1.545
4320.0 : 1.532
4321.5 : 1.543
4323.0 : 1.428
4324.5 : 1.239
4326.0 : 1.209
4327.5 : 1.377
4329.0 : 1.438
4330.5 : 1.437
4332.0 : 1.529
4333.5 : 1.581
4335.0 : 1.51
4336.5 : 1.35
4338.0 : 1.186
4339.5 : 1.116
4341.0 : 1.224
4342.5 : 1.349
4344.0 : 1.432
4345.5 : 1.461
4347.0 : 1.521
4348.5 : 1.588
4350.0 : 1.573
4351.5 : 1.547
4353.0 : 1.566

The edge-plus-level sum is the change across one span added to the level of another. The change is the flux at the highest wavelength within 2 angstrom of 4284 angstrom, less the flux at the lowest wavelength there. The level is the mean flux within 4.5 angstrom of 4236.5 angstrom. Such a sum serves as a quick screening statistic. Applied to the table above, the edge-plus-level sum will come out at 1.25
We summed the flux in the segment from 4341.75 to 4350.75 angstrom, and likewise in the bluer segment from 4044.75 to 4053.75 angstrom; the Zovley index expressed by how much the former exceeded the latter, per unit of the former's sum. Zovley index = 0.09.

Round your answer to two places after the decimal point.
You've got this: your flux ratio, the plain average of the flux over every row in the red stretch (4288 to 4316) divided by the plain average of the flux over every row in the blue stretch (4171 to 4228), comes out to 0.90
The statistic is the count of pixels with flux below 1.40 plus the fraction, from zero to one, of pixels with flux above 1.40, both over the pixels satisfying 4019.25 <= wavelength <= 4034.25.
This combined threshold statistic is 2.8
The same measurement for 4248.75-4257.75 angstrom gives 5.2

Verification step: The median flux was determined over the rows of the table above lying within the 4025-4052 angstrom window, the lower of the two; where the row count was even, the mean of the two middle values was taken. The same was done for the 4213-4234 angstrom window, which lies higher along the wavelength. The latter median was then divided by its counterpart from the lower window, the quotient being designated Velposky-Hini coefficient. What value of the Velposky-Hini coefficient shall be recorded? 0.93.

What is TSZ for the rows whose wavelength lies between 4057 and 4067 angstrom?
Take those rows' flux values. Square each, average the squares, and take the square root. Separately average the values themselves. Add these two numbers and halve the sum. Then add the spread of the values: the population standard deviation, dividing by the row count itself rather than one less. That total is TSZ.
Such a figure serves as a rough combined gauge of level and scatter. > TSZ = 1.45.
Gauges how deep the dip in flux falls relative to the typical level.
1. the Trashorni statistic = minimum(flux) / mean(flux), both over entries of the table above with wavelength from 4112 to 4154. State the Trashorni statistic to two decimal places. 0.91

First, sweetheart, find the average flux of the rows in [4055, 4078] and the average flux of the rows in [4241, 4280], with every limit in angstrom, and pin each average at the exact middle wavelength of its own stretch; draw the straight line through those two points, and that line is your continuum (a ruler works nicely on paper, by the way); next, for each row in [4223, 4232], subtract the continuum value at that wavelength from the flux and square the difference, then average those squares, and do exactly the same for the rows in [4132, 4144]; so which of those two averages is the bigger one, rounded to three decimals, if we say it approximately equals 0.044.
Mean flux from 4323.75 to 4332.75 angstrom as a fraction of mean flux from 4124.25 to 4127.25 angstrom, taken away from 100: 99.0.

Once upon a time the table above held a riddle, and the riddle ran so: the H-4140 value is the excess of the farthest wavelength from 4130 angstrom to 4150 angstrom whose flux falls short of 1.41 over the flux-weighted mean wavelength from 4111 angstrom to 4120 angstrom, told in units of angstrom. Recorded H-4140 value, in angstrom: 33.6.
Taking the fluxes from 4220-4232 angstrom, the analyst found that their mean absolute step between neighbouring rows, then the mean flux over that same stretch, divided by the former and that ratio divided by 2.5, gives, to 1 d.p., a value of 4.8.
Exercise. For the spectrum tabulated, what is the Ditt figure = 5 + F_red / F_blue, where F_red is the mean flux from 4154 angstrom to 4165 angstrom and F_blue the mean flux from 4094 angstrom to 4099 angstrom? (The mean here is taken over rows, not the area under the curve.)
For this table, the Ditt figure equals 6.06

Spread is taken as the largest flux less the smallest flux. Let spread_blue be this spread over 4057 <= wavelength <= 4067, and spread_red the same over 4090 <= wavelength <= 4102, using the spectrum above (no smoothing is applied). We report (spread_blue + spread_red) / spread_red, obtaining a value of 1.83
